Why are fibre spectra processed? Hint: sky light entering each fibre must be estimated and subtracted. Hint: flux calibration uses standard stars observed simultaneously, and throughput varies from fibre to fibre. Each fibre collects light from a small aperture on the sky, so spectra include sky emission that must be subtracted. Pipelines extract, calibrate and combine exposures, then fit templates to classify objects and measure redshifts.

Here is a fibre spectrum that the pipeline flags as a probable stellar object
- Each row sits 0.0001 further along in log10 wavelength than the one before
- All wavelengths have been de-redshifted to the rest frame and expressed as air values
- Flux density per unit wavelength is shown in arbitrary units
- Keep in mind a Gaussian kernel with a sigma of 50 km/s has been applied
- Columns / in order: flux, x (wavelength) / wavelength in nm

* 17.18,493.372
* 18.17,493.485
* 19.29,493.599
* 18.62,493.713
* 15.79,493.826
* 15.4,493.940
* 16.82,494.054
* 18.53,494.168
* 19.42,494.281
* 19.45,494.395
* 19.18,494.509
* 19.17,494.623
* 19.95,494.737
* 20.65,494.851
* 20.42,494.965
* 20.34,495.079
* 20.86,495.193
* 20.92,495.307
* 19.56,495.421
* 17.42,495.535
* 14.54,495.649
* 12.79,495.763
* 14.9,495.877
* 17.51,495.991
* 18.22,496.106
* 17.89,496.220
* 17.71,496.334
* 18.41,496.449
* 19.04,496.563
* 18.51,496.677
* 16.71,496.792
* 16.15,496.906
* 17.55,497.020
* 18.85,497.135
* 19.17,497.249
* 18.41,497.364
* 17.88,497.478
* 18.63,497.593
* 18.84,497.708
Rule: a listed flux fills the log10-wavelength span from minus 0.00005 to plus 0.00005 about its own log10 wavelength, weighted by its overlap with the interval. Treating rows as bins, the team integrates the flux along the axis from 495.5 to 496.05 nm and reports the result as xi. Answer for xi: 8.4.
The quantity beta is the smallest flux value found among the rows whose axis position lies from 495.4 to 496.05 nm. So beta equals 12.79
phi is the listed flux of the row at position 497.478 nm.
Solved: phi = 17.88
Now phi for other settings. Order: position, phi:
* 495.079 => 20.34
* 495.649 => 14.54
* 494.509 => 19.18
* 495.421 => 19.56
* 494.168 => 18.53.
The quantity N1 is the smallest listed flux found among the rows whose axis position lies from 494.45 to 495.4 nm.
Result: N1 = 19.17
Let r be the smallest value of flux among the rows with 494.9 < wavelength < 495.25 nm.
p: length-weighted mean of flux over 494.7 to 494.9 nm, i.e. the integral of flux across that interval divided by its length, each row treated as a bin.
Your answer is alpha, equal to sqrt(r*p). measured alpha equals 20.3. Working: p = 20.3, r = 20.34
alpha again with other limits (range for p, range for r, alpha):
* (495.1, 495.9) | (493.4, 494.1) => 16.4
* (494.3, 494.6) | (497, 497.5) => 18.4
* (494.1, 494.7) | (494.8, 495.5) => 19.3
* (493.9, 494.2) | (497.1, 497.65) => 17.4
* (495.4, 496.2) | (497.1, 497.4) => 17.3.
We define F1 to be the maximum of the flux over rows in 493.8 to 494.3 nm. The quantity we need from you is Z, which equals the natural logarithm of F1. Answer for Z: 2.97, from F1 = 19.42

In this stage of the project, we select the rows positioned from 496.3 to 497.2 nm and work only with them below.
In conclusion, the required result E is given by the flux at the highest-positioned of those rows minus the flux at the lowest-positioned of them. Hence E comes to 1.1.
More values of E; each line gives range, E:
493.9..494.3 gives 4.0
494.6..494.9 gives 1.5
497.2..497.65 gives -0.5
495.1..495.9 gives -6.0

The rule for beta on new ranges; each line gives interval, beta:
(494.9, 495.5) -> 19.56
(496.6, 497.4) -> 16.15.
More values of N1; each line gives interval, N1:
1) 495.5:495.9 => 12.79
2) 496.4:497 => 16.15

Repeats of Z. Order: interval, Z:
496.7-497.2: 2.94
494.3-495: 3.03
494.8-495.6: 3.04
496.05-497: 2.95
